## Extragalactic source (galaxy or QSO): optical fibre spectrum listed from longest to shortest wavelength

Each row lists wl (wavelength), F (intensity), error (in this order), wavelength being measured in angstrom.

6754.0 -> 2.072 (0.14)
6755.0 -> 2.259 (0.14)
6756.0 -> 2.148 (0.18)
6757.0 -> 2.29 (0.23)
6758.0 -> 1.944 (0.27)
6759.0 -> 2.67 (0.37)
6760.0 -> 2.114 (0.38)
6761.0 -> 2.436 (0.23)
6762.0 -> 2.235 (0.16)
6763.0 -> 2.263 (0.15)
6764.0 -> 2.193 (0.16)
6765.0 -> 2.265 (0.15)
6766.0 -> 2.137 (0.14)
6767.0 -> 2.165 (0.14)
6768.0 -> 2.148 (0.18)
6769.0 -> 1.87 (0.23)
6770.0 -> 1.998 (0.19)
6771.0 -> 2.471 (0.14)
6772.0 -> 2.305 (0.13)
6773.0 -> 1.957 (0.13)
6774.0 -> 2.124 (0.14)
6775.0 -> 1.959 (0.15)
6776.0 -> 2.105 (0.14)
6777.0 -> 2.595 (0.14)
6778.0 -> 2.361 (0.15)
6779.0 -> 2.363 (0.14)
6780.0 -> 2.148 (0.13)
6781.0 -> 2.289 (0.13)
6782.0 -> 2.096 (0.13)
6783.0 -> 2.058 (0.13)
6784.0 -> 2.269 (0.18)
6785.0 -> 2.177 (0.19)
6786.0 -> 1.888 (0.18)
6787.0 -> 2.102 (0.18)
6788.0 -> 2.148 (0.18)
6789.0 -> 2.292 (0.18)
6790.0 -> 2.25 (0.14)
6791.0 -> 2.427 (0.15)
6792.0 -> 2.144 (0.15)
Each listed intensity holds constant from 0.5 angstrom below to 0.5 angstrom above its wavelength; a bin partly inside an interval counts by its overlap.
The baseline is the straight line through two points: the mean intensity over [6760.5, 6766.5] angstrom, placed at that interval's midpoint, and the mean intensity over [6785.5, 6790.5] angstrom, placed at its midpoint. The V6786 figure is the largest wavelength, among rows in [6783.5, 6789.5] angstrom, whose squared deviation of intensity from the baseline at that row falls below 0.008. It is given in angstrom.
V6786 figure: 6788.0 angstrom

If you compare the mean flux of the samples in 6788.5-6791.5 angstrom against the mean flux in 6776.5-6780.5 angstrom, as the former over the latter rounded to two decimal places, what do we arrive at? 0.98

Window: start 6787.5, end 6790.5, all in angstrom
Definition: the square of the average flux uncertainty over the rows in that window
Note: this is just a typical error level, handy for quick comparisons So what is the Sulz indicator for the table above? 0.028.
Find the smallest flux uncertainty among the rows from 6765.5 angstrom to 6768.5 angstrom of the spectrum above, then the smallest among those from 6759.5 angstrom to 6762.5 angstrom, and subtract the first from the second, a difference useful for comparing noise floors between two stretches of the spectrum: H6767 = 0.020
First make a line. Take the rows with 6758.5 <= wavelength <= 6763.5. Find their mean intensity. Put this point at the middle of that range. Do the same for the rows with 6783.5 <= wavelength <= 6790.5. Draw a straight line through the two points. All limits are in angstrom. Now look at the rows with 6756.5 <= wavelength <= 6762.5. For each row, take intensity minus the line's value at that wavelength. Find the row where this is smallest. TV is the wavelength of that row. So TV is 6758.0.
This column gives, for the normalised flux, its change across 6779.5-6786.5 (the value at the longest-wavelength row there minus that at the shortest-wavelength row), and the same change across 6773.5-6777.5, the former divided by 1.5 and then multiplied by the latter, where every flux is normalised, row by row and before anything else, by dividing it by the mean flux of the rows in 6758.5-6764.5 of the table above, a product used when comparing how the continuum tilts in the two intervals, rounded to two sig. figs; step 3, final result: -0.015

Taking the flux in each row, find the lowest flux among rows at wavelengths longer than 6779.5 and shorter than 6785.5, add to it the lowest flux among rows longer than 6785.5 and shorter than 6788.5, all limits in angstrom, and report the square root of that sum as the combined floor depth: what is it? 1.986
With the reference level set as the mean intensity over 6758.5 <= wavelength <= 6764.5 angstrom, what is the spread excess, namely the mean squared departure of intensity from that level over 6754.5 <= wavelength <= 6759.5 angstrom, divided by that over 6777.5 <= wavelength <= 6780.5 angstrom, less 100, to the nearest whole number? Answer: -95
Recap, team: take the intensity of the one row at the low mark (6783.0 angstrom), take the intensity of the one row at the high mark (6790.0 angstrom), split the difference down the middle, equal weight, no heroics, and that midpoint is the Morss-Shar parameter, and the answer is 2.15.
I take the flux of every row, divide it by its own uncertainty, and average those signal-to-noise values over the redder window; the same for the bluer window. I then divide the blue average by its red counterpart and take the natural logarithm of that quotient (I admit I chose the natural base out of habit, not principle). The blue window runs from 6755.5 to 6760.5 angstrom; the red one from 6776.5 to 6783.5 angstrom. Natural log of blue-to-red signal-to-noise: -0.69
